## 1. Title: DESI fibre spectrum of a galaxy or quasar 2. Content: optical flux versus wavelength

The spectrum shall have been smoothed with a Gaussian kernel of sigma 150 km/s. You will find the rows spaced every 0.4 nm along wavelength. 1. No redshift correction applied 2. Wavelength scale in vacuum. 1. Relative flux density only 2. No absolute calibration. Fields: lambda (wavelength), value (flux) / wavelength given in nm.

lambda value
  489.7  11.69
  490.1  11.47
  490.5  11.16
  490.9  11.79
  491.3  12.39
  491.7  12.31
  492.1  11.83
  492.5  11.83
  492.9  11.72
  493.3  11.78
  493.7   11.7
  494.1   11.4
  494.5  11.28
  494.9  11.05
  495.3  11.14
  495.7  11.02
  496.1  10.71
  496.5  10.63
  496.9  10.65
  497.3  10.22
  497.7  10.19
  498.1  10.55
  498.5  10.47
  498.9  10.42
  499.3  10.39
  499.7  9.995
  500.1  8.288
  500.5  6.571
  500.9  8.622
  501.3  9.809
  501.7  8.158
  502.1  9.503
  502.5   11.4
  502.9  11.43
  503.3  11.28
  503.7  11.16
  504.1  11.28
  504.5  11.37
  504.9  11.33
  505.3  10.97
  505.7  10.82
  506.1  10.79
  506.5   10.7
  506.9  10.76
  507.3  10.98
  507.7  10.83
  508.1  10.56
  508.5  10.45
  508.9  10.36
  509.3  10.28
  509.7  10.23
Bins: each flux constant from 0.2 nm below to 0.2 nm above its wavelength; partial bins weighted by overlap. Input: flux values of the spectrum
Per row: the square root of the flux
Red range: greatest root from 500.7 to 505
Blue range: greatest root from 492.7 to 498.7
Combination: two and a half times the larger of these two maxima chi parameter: 8.58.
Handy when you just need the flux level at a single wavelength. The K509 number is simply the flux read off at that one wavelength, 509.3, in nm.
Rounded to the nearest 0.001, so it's 10.280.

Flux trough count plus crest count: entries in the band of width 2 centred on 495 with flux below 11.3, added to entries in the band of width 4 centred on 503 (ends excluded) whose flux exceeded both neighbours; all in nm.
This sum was 6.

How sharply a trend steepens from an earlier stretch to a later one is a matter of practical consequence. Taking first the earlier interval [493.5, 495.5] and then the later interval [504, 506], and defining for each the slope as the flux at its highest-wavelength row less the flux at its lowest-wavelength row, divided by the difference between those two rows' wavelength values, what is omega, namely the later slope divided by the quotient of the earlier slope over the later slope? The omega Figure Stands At -0.2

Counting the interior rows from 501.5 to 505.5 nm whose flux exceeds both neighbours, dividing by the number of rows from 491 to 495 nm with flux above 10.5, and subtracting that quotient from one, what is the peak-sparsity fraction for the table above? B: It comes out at 0.80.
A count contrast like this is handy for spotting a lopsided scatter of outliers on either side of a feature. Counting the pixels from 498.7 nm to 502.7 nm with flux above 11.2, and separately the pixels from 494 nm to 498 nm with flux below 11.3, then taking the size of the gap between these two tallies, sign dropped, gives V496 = 8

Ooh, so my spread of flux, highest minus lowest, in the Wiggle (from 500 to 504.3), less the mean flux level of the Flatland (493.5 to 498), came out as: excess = -6.0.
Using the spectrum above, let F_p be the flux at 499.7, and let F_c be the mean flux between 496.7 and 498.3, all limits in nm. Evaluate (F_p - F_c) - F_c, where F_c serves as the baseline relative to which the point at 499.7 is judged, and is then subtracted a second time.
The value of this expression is -10.8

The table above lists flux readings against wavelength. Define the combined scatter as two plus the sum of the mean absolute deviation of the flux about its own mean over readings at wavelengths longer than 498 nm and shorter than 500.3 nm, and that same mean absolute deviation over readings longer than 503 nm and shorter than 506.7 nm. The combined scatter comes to 2.8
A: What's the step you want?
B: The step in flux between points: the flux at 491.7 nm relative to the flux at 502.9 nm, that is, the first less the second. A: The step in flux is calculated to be 0.9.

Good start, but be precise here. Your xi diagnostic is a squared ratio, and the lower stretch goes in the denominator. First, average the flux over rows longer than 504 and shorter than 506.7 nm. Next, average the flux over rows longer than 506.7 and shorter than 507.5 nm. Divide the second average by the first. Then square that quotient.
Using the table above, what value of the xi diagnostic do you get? 0.97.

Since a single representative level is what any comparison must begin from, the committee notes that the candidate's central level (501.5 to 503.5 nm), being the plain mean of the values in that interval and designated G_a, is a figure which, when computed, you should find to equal 10.4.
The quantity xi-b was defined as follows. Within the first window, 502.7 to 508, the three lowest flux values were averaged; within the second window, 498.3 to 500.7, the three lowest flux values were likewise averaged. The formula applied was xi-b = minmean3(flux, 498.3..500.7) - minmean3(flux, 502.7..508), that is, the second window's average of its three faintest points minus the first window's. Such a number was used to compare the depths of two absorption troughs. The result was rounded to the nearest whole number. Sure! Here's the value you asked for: -2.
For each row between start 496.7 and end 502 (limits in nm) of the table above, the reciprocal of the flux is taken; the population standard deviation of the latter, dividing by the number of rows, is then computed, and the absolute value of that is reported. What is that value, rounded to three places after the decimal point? 0.016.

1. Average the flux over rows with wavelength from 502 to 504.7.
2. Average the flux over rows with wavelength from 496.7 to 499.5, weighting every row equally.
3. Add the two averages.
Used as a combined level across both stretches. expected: 21.5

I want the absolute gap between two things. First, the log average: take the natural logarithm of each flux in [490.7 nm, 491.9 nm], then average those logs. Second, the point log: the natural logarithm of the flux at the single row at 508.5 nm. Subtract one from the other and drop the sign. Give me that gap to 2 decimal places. 0.15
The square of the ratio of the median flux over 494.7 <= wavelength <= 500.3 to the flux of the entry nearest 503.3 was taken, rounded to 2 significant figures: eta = 0.87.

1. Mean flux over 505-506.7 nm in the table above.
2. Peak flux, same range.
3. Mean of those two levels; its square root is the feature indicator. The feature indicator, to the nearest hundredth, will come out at 3.30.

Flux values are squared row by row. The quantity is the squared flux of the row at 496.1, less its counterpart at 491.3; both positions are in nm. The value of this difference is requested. -39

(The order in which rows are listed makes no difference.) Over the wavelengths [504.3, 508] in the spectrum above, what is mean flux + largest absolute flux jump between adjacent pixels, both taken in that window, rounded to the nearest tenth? 11.3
